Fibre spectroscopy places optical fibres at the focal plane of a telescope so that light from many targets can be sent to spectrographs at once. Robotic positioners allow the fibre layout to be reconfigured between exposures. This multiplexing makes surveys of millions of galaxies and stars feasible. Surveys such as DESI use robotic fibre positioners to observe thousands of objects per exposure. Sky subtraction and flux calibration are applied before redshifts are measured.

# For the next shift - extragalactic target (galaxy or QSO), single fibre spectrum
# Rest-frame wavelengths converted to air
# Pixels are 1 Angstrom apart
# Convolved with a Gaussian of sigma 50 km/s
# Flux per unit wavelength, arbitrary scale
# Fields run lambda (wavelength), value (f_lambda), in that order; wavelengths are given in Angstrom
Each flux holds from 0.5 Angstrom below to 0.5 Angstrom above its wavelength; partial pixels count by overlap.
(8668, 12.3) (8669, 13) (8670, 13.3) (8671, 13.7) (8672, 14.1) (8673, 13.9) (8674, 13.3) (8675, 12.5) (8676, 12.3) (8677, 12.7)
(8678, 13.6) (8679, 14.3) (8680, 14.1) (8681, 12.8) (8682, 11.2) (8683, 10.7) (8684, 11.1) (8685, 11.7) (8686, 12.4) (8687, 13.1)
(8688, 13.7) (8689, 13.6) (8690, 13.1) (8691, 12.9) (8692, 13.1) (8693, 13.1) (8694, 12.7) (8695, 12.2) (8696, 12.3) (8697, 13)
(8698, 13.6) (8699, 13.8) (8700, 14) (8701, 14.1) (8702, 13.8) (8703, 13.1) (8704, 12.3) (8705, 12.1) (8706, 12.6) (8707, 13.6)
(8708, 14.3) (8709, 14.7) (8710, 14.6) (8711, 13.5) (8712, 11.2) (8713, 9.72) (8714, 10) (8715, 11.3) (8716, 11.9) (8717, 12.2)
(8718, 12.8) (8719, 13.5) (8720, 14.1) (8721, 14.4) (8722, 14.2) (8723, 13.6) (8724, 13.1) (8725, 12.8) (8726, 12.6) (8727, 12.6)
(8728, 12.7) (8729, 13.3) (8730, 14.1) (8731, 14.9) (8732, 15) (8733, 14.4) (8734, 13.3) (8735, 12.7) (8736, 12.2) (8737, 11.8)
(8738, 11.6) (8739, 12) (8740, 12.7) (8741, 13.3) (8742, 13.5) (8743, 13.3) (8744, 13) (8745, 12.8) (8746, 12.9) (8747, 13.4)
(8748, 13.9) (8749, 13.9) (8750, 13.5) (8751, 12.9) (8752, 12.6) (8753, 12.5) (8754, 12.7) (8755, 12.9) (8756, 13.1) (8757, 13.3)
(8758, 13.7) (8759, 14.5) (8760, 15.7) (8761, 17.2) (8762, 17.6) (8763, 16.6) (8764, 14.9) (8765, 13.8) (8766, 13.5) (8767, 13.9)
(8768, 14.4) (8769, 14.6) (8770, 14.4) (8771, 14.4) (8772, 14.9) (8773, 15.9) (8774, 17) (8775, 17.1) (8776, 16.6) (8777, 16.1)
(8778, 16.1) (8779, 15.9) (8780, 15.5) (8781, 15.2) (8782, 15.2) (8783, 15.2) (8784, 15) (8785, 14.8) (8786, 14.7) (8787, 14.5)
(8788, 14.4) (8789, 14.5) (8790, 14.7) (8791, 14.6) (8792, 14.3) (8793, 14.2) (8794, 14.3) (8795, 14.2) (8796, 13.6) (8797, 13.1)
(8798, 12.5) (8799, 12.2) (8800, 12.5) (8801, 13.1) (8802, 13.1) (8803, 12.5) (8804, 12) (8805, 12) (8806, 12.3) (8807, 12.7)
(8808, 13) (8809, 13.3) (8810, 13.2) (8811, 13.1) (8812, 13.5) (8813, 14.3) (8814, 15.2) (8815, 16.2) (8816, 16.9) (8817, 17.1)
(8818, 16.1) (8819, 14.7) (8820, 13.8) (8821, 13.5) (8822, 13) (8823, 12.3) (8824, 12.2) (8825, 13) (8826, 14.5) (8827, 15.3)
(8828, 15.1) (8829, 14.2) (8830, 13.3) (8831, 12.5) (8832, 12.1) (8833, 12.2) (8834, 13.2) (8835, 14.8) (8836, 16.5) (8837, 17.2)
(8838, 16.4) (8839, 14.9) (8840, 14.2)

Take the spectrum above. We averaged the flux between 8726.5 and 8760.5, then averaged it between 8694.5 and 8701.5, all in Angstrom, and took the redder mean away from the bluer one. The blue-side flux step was 0.0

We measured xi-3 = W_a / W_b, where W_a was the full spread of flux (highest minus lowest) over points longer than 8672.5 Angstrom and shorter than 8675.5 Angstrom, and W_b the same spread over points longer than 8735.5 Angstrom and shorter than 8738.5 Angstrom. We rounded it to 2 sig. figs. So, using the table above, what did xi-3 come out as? 2.3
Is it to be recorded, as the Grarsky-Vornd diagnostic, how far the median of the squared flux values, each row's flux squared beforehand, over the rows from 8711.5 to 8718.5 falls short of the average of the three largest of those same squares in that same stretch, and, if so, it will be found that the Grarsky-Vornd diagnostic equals 24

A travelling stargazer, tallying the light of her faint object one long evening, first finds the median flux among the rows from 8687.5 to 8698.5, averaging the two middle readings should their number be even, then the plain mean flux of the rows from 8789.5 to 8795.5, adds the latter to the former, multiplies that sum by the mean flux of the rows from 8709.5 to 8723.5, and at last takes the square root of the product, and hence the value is 18.6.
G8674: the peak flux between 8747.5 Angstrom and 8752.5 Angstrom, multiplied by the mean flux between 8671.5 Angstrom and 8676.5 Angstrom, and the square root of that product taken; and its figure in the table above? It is 13.6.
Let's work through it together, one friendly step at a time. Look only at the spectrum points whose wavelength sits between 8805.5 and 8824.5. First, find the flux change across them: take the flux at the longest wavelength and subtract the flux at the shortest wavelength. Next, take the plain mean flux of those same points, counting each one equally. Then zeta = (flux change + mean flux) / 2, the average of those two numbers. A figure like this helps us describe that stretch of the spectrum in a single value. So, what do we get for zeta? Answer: 7.0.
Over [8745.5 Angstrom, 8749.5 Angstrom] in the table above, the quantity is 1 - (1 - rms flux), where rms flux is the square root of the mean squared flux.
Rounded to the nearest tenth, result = 13.5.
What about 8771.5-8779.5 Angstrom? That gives 16.2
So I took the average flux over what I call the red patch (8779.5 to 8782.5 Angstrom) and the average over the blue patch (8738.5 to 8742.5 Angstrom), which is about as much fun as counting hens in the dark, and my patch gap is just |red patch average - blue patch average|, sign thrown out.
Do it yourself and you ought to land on 2.4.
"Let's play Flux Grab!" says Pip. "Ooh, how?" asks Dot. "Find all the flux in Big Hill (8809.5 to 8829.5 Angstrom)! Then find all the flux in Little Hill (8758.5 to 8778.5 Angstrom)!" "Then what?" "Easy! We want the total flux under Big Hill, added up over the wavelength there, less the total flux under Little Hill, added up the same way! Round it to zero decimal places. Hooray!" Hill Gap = -22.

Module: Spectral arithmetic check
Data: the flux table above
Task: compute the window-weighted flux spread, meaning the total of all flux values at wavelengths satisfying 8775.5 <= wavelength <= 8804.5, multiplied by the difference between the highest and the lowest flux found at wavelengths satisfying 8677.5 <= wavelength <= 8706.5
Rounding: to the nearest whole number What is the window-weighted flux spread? 1493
